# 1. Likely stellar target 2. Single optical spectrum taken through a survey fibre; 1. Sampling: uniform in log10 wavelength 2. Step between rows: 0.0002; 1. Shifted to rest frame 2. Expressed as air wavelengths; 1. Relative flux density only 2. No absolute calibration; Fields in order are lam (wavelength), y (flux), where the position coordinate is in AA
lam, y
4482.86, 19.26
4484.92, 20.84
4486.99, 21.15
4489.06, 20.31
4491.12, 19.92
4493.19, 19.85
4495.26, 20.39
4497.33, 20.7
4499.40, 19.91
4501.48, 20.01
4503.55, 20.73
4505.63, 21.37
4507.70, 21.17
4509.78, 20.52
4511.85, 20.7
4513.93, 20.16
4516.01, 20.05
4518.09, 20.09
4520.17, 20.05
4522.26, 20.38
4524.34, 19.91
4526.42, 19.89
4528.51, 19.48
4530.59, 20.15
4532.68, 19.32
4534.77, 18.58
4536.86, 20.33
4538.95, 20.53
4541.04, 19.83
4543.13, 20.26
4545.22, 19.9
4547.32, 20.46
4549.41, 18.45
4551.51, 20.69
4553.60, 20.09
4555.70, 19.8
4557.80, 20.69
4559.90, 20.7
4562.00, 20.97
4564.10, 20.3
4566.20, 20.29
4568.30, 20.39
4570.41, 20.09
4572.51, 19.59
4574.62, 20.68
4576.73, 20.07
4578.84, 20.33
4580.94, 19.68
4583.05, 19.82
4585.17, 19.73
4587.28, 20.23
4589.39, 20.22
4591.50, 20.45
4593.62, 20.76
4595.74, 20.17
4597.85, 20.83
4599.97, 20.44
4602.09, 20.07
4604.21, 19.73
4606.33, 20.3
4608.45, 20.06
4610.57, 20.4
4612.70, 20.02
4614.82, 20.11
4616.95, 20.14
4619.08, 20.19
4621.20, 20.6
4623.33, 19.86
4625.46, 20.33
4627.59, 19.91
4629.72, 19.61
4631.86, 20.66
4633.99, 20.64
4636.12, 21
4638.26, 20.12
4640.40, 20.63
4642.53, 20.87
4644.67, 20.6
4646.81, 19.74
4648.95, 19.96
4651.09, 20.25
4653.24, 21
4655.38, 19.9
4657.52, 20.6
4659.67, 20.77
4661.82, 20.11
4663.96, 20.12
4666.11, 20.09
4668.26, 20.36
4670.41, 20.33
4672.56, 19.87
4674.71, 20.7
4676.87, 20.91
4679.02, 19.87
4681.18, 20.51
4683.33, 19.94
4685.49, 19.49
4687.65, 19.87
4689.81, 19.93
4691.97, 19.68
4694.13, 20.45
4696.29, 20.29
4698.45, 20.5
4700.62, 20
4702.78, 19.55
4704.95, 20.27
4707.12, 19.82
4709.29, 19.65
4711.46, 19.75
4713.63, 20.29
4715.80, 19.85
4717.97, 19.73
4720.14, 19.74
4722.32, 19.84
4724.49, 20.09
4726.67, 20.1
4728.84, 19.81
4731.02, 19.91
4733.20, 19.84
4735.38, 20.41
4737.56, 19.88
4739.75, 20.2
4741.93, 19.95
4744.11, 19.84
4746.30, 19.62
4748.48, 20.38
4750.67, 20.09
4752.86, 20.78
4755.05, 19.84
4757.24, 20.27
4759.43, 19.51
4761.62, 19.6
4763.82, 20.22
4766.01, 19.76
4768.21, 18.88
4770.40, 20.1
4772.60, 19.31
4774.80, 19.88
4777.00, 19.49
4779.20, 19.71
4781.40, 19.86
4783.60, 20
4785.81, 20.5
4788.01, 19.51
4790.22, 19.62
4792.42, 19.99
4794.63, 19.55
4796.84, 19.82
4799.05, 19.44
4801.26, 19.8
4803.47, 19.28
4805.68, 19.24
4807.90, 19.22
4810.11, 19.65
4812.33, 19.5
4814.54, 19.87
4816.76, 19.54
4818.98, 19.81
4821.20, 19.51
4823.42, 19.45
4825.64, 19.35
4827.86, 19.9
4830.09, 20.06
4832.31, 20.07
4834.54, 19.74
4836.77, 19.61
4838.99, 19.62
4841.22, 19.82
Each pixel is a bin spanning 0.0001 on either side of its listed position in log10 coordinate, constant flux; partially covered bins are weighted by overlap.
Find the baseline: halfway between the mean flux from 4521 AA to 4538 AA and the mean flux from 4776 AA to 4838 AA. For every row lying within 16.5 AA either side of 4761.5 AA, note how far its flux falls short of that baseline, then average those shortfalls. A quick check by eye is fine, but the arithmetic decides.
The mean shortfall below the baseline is -0.1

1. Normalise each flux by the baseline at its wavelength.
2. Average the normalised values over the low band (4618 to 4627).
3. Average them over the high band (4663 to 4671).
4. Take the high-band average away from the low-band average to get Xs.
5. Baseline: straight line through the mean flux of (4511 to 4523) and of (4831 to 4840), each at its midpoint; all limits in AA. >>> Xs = -0.002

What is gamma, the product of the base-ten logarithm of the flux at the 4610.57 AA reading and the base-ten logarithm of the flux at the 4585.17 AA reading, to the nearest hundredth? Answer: 1.70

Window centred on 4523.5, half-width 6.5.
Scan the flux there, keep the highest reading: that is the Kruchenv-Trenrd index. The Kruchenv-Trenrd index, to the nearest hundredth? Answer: 20.38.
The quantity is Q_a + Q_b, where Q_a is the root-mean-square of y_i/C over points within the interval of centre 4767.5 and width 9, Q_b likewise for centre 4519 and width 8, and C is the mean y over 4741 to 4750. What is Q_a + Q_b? 2.00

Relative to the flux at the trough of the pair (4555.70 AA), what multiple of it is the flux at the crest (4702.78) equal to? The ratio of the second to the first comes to 0.99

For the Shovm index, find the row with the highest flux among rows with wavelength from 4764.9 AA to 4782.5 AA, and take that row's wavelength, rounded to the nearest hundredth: 4770.40 AA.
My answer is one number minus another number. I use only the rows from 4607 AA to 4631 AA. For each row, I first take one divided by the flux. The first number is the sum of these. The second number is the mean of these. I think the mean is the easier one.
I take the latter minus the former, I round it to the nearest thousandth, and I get -0.497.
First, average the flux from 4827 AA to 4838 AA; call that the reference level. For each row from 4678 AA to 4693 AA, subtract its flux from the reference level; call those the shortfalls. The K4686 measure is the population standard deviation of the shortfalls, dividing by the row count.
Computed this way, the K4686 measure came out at 0.29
